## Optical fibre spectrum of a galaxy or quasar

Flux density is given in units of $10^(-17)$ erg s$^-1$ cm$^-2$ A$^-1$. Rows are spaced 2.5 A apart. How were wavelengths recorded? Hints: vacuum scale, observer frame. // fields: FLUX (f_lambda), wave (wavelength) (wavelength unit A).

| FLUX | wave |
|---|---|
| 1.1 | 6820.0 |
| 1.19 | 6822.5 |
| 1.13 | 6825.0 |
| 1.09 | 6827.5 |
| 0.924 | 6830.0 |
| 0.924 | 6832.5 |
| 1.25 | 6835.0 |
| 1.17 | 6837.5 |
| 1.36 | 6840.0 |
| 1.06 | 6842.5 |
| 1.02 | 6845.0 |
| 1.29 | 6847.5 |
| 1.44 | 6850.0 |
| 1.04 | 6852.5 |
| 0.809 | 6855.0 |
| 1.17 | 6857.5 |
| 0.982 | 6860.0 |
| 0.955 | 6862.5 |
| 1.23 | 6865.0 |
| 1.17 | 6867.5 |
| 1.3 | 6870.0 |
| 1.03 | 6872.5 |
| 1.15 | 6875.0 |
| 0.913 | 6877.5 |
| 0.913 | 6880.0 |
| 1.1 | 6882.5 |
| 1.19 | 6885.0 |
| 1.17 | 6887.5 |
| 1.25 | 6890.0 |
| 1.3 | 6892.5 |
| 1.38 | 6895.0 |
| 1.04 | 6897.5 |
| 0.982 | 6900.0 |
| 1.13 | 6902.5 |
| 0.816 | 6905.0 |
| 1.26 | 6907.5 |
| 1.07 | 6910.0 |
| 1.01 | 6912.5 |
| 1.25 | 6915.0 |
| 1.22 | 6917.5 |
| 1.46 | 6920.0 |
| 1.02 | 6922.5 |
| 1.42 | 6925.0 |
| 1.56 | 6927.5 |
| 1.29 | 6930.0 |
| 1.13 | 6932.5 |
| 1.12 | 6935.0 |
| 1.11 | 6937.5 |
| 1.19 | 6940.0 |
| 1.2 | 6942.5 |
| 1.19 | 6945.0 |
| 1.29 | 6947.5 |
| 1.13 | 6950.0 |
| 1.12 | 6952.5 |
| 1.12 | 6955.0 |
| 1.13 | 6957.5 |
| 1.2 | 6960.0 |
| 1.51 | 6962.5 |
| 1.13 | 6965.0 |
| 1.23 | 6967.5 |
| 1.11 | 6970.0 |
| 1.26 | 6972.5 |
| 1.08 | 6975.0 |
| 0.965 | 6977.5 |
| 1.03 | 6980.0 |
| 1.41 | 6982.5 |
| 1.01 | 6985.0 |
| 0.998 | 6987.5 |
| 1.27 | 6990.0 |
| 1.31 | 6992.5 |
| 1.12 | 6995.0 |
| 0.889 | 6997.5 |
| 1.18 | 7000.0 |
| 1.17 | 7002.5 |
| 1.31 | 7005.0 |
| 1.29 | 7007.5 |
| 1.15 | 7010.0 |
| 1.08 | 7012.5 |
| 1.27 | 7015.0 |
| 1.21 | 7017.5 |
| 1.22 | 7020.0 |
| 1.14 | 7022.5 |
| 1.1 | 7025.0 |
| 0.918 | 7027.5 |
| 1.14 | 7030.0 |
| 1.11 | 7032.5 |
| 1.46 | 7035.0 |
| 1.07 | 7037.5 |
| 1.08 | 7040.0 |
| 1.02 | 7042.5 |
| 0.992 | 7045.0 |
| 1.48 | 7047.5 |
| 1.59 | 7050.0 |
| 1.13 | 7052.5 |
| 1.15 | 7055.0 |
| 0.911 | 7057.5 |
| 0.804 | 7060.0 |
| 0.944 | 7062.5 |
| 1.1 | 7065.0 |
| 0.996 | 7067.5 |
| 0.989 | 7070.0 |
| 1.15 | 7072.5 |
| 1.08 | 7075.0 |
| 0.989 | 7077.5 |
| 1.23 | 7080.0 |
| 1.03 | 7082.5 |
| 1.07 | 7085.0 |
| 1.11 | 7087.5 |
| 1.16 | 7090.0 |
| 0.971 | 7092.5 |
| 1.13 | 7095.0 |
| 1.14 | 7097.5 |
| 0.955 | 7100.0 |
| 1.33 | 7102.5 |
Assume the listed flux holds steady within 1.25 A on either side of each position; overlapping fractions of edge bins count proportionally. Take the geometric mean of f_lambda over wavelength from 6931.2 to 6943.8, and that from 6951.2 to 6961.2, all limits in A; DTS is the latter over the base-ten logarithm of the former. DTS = 19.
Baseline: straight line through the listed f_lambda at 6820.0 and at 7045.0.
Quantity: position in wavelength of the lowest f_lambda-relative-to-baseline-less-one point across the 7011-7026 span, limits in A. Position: 7012.5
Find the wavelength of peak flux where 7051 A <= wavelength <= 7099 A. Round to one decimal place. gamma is 7080.0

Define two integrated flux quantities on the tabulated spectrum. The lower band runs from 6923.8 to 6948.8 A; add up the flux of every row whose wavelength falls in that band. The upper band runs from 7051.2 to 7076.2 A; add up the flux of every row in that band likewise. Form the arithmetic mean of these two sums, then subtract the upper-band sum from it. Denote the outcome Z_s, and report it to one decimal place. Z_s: 1.1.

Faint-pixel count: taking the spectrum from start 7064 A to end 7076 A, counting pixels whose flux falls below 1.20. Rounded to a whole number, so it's 5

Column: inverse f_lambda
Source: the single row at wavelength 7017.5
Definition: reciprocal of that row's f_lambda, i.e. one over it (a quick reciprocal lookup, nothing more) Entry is 0.83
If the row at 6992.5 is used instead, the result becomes 0.76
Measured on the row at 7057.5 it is 1.10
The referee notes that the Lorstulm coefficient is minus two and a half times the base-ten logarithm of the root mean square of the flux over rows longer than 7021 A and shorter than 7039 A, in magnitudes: -0.15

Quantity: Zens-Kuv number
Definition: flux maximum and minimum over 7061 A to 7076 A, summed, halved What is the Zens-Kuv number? 1.05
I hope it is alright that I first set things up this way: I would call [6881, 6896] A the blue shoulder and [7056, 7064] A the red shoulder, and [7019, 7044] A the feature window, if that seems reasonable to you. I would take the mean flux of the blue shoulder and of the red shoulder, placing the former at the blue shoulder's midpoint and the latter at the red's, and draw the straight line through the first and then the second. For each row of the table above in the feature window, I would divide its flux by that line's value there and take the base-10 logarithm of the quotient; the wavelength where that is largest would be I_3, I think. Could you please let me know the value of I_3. 7035.0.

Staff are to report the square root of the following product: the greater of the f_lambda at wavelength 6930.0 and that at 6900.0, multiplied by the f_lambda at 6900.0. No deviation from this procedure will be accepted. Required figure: 1.13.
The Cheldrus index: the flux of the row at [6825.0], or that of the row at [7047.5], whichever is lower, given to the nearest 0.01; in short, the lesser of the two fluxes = 1.13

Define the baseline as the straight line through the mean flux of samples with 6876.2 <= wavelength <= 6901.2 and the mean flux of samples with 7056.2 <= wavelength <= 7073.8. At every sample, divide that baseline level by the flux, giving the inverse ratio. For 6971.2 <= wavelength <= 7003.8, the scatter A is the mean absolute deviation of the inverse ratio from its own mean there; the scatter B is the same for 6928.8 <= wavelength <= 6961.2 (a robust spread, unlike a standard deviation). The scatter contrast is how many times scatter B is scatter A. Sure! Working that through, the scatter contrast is 0.37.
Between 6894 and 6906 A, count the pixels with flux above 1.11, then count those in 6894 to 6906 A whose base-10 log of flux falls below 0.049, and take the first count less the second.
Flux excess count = -1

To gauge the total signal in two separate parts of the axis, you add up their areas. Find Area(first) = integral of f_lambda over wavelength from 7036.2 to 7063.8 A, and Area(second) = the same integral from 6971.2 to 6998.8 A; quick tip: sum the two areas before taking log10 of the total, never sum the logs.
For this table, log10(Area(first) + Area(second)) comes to 1.79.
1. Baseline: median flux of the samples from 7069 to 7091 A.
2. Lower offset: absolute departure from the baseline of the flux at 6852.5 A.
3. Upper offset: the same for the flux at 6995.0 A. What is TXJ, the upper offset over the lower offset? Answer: 1.0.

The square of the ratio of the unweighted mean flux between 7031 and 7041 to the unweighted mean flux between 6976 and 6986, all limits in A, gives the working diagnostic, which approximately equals 1.14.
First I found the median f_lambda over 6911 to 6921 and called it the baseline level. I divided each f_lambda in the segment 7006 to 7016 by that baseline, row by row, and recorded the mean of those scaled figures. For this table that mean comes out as 0.970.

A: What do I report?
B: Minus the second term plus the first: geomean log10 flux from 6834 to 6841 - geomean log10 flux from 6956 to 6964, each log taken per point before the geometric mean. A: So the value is 0.005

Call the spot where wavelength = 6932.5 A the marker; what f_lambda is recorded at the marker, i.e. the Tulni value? 1.13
